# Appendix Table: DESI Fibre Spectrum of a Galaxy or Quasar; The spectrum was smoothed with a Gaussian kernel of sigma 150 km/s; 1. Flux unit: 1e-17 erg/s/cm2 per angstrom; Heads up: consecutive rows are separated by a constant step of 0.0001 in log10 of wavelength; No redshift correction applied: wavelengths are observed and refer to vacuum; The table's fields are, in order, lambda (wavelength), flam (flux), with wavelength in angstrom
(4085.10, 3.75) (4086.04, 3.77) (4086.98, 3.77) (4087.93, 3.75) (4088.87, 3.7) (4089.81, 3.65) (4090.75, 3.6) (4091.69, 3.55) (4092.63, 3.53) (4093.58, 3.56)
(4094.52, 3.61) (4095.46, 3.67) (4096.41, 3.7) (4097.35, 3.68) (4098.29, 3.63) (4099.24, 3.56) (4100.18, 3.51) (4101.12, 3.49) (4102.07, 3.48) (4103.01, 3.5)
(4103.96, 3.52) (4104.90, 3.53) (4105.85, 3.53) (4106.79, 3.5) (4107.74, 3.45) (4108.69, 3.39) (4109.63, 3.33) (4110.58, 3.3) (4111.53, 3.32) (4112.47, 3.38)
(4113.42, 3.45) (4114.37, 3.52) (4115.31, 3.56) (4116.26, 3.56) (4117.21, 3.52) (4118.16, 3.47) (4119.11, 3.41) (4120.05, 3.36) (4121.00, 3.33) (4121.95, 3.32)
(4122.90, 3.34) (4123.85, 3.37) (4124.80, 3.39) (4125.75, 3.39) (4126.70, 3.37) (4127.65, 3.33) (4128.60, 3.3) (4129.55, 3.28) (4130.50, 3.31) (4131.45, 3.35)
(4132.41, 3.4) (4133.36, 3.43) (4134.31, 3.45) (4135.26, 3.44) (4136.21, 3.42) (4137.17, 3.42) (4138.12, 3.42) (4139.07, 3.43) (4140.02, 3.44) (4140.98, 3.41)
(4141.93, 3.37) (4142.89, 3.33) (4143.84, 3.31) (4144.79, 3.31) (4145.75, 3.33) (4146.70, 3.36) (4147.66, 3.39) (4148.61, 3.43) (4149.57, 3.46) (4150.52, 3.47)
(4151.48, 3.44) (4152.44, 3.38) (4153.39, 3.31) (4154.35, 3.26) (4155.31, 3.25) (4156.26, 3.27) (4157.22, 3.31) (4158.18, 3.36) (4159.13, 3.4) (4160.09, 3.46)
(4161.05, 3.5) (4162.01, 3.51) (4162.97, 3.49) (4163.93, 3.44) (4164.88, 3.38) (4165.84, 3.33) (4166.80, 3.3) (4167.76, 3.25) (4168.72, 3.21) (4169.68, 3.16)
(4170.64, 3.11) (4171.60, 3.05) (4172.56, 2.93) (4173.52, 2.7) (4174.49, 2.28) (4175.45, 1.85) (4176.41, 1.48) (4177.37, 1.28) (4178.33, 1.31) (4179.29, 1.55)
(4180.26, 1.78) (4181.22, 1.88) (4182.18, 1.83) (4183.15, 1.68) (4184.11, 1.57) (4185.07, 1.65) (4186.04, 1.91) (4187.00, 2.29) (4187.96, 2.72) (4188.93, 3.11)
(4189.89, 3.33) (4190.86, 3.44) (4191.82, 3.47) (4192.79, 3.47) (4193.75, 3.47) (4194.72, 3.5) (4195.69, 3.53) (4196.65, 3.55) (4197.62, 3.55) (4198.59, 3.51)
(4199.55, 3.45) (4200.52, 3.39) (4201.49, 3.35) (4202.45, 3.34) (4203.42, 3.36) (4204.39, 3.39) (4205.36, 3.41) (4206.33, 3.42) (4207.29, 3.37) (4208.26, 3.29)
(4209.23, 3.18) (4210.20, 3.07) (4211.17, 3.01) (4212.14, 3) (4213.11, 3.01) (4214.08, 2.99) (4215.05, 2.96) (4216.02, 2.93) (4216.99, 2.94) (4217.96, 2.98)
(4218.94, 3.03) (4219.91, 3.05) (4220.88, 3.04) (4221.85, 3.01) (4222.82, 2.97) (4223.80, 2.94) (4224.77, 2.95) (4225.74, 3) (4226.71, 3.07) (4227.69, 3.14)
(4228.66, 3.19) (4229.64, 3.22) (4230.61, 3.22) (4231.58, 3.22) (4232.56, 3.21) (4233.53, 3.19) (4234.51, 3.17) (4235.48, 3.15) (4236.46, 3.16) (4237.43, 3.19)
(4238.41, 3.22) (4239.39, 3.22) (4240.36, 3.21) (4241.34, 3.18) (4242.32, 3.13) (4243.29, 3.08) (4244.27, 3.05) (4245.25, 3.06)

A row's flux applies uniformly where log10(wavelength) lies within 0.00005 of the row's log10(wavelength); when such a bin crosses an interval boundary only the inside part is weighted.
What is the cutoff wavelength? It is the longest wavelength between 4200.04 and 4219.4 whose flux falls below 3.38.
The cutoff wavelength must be 4218.94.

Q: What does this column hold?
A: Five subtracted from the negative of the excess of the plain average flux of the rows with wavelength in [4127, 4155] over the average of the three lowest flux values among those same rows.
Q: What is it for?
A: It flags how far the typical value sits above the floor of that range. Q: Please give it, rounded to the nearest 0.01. -5.10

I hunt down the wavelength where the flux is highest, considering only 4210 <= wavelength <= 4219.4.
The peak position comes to 4210.20 angstrom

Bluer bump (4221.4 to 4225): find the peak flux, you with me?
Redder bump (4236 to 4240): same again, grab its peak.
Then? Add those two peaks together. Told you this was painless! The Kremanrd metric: 6.2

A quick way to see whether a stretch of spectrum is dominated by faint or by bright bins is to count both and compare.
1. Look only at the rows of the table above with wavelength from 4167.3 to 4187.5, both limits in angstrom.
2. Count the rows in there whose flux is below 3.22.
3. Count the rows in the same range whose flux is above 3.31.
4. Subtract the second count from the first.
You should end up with 20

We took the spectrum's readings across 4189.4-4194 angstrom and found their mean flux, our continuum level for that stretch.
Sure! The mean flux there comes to 3.44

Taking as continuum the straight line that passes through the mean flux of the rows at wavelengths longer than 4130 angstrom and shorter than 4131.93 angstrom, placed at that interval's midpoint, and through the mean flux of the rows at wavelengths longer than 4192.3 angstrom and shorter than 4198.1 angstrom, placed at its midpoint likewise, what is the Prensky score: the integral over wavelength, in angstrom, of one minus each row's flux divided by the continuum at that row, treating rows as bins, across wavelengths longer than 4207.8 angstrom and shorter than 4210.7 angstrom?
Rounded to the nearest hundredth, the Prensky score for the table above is 0.30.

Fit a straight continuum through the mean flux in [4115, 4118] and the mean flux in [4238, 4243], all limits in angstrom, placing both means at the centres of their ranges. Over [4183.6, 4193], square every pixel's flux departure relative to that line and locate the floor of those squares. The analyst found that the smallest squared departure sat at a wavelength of 4189.89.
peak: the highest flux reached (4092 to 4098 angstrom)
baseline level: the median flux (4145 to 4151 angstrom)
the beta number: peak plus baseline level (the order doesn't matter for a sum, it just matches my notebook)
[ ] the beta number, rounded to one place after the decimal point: 7.1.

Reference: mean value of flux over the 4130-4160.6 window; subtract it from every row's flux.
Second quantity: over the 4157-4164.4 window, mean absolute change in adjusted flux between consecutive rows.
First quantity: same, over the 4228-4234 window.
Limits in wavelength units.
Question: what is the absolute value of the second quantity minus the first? 0.027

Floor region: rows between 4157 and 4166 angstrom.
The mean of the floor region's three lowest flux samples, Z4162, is 3.33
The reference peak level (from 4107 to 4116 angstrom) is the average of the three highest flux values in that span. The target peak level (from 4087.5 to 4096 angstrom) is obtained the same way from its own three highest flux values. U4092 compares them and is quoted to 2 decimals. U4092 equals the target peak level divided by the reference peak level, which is 1.06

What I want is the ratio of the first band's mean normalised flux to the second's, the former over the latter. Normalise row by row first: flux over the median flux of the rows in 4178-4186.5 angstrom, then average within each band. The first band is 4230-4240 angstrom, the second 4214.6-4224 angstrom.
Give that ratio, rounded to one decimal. 1.1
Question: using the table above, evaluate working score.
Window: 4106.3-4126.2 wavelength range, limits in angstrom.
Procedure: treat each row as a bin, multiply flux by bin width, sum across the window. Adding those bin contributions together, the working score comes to 67.9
